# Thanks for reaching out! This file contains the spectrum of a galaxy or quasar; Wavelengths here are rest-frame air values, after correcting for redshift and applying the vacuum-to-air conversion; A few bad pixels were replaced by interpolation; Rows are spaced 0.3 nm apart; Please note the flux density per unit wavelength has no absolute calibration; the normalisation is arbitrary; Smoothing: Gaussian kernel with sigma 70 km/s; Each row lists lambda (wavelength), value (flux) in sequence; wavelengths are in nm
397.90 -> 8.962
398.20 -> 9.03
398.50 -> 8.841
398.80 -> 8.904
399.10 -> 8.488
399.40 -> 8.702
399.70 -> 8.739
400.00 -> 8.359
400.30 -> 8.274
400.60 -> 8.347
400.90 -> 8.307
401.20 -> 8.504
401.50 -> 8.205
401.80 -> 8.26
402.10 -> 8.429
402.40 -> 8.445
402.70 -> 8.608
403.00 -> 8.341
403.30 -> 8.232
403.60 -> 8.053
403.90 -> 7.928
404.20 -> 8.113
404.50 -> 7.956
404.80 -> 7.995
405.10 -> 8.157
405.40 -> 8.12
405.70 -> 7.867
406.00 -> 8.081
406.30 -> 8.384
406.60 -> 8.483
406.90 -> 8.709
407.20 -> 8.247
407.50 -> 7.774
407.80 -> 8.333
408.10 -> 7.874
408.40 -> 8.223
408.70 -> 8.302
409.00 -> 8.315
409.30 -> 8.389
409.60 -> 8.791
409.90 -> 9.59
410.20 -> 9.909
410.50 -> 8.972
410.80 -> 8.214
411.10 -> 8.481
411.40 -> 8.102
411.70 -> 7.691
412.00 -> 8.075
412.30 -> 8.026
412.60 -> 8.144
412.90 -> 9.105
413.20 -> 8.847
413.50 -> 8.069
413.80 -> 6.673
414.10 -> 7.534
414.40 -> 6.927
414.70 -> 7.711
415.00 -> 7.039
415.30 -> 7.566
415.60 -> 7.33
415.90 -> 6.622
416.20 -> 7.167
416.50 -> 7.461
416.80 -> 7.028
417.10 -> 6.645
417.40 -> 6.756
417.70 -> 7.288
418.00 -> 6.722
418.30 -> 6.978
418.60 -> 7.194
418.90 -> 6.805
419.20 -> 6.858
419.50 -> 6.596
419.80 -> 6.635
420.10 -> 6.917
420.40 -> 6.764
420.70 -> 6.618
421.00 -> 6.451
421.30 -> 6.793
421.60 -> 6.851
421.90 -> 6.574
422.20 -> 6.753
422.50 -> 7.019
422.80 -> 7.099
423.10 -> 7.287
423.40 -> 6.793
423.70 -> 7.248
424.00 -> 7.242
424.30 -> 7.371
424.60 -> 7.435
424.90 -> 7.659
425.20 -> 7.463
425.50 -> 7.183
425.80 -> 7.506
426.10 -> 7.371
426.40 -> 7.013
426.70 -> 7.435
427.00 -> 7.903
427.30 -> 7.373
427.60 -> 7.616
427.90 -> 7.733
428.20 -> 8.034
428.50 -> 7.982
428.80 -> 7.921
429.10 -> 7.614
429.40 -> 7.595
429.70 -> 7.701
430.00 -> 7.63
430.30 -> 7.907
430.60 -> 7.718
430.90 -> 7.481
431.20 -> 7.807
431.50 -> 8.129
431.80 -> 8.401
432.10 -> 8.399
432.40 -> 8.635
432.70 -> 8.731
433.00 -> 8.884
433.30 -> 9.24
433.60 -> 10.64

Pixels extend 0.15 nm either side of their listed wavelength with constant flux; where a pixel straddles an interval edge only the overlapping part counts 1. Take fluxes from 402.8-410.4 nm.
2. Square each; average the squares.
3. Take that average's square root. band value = 8.3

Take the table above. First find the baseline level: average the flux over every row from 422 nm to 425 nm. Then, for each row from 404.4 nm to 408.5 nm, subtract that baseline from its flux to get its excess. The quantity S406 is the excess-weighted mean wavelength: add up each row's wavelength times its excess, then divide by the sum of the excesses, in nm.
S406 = 406.51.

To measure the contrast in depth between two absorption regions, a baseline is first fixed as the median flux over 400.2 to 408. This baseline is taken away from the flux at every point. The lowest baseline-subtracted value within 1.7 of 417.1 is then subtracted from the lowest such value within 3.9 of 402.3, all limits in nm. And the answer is 1.2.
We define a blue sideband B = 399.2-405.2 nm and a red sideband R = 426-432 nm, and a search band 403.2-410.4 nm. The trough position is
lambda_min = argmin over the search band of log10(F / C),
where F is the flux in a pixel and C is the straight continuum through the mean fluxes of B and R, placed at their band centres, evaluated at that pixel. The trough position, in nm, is 407.50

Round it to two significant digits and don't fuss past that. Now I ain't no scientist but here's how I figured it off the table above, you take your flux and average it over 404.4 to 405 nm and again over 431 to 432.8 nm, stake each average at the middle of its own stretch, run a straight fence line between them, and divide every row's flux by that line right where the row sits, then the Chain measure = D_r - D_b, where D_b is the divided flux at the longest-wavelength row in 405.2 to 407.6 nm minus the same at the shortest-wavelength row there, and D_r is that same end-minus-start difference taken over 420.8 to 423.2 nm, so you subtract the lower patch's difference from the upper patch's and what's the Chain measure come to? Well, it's 0.15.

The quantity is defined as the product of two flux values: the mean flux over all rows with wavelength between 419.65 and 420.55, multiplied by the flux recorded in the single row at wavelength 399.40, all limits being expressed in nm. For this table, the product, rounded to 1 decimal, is 58.9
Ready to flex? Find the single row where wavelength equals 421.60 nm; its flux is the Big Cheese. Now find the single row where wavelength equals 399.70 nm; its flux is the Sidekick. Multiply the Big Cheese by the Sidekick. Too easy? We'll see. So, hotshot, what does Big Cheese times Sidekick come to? 60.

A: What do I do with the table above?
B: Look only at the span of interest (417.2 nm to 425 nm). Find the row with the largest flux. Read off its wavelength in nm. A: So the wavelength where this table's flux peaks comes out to 424.90 nm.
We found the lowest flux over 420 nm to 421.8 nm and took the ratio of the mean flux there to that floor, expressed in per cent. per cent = 104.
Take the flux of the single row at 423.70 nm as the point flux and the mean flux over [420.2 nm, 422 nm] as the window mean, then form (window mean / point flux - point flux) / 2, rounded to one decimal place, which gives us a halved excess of -3.2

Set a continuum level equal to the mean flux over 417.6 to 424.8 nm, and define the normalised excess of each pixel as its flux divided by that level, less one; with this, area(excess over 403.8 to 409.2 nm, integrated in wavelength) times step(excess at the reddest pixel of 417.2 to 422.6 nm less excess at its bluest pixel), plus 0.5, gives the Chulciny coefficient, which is 0.536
